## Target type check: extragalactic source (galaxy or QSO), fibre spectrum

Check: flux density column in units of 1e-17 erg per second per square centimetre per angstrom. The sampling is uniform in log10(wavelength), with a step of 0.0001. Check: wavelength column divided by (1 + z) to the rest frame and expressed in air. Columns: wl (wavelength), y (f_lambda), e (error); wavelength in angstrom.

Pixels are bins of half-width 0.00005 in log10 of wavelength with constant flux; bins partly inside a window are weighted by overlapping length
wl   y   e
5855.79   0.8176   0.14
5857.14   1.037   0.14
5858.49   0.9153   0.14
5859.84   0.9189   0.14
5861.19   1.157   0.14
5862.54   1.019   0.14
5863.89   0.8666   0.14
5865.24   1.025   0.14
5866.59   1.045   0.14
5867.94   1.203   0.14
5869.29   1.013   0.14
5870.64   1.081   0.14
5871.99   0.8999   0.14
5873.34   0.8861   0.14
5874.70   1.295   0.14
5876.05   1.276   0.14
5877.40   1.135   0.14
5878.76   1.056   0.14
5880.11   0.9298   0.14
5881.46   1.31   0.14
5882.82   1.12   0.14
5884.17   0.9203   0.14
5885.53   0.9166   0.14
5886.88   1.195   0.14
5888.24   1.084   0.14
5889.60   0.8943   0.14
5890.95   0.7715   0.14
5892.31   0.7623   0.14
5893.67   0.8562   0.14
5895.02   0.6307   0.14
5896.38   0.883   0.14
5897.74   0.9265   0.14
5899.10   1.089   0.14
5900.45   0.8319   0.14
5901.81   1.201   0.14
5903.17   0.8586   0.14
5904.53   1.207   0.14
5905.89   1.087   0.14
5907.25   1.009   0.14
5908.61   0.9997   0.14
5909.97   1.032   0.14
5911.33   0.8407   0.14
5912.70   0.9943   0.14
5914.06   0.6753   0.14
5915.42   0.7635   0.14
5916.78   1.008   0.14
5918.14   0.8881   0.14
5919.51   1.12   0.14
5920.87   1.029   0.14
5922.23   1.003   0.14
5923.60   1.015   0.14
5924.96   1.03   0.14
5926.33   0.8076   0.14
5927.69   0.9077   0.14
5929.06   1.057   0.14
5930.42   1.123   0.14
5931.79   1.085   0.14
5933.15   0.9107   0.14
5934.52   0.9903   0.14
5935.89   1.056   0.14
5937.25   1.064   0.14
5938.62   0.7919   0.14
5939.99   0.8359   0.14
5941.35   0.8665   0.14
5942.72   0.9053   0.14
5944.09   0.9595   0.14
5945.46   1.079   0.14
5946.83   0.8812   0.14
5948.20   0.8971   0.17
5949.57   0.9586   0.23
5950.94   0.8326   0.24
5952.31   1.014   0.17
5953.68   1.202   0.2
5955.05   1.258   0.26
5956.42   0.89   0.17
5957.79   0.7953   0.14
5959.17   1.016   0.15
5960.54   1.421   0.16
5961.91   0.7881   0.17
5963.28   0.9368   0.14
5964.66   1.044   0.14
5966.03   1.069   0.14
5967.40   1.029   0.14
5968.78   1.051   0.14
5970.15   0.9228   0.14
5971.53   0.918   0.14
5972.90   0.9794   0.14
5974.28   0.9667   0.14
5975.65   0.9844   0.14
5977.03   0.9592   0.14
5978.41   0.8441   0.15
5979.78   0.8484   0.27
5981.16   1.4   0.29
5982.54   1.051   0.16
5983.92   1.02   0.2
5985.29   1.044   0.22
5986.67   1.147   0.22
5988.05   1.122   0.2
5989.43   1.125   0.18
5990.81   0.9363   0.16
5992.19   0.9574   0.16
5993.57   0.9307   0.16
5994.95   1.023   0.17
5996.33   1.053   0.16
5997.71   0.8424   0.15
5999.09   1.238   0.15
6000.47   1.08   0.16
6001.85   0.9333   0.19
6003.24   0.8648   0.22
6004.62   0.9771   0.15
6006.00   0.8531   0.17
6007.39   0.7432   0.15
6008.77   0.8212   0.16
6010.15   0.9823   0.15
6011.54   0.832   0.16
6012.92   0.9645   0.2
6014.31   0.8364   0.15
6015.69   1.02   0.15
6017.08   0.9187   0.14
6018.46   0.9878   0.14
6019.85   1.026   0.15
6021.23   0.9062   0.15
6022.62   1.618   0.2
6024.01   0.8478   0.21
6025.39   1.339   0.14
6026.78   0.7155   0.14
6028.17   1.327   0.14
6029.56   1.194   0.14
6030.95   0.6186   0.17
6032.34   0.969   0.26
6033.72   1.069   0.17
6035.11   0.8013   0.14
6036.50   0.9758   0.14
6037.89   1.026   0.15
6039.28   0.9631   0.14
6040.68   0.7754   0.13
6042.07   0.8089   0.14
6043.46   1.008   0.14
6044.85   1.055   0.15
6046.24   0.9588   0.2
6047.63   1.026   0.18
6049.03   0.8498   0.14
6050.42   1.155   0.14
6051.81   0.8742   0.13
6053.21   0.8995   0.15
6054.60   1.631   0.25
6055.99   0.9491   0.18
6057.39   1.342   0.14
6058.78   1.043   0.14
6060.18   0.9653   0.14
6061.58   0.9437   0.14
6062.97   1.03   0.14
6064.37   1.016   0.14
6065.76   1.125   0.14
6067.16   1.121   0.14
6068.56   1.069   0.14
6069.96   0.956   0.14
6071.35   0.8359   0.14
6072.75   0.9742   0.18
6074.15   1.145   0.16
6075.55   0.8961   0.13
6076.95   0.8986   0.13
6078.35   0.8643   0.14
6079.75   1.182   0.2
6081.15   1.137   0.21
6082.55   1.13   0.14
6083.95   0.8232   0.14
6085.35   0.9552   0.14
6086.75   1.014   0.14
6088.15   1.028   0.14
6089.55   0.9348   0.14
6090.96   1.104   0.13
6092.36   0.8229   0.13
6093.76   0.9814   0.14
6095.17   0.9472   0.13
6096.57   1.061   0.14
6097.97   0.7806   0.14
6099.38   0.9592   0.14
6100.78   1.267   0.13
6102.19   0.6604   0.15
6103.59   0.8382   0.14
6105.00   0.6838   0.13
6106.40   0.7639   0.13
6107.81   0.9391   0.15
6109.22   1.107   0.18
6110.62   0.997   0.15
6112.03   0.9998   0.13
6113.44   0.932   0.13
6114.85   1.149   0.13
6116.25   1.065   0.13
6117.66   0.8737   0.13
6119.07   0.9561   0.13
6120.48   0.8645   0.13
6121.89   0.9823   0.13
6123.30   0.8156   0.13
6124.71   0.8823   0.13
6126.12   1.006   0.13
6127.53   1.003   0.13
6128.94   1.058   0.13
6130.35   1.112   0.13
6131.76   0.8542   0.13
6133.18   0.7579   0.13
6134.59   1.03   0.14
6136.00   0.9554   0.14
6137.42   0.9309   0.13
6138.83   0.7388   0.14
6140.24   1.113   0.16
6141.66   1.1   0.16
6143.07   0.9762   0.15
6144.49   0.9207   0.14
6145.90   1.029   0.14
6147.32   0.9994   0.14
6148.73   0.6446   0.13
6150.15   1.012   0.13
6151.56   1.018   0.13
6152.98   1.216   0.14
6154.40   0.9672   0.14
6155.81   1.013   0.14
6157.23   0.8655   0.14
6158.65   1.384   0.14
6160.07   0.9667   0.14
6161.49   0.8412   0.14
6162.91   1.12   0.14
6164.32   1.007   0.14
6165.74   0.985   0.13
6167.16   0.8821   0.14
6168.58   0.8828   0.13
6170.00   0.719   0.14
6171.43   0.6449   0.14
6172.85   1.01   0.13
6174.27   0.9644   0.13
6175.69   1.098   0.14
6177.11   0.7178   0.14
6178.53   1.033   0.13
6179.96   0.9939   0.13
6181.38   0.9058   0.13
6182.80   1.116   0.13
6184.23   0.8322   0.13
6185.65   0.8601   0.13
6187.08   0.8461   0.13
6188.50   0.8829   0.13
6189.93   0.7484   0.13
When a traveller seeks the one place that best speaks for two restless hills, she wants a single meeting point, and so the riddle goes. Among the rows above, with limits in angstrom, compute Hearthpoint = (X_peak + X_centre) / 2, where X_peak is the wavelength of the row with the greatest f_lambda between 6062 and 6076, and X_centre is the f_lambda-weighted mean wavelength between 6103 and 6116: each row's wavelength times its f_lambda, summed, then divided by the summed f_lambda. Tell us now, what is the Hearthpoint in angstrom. 6091.9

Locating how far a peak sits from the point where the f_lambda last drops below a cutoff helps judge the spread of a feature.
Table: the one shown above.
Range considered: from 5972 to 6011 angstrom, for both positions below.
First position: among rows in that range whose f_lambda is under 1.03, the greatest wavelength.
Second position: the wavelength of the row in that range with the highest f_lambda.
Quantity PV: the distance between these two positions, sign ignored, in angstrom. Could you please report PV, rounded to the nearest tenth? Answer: 29.0 angstrom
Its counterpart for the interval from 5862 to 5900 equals 16.3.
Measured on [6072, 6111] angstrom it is 9.8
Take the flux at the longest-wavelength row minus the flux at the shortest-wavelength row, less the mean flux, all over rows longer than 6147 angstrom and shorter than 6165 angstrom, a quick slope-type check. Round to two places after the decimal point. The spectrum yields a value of -1.00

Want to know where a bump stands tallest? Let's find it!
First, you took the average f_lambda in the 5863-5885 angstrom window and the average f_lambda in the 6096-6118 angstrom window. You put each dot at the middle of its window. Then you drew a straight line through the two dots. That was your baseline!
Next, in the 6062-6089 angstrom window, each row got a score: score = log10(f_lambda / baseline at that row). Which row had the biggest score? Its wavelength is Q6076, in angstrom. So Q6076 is 6079.75 angstrom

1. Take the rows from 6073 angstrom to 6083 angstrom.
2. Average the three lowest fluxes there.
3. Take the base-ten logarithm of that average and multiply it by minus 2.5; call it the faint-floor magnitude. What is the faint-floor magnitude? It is 0.131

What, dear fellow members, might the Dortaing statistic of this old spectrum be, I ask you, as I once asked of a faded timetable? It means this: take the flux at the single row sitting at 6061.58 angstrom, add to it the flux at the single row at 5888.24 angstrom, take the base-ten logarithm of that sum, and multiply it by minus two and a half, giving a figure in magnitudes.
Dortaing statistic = -0.77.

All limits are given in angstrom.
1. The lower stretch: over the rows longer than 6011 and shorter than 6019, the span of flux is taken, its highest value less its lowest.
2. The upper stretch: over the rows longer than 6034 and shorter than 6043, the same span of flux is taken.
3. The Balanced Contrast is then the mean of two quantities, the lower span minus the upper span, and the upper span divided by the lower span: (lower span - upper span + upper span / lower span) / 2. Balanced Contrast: 0.64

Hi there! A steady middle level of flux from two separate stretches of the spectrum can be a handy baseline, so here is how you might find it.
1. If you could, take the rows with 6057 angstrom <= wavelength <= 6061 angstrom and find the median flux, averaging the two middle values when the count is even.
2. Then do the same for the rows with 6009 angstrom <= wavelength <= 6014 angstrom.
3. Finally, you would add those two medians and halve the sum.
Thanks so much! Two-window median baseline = 1.00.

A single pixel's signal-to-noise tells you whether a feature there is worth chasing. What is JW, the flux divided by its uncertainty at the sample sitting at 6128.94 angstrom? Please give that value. 8.1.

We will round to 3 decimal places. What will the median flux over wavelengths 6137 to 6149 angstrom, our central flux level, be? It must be 0.976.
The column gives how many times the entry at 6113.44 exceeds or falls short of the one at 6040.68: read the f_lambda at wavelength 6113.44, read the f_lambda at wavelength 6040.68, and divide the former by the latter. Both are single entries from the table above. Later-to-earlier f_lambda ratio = 1.20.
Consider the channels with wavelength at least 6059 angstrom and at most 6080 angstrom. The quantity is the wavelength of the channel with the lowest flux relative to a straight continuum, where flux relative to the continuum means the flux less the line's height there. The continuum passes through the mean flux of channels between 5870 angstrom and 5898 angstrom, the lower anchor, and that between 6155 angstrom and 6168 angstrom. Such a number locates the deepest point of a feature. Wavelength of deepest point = 6071.35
